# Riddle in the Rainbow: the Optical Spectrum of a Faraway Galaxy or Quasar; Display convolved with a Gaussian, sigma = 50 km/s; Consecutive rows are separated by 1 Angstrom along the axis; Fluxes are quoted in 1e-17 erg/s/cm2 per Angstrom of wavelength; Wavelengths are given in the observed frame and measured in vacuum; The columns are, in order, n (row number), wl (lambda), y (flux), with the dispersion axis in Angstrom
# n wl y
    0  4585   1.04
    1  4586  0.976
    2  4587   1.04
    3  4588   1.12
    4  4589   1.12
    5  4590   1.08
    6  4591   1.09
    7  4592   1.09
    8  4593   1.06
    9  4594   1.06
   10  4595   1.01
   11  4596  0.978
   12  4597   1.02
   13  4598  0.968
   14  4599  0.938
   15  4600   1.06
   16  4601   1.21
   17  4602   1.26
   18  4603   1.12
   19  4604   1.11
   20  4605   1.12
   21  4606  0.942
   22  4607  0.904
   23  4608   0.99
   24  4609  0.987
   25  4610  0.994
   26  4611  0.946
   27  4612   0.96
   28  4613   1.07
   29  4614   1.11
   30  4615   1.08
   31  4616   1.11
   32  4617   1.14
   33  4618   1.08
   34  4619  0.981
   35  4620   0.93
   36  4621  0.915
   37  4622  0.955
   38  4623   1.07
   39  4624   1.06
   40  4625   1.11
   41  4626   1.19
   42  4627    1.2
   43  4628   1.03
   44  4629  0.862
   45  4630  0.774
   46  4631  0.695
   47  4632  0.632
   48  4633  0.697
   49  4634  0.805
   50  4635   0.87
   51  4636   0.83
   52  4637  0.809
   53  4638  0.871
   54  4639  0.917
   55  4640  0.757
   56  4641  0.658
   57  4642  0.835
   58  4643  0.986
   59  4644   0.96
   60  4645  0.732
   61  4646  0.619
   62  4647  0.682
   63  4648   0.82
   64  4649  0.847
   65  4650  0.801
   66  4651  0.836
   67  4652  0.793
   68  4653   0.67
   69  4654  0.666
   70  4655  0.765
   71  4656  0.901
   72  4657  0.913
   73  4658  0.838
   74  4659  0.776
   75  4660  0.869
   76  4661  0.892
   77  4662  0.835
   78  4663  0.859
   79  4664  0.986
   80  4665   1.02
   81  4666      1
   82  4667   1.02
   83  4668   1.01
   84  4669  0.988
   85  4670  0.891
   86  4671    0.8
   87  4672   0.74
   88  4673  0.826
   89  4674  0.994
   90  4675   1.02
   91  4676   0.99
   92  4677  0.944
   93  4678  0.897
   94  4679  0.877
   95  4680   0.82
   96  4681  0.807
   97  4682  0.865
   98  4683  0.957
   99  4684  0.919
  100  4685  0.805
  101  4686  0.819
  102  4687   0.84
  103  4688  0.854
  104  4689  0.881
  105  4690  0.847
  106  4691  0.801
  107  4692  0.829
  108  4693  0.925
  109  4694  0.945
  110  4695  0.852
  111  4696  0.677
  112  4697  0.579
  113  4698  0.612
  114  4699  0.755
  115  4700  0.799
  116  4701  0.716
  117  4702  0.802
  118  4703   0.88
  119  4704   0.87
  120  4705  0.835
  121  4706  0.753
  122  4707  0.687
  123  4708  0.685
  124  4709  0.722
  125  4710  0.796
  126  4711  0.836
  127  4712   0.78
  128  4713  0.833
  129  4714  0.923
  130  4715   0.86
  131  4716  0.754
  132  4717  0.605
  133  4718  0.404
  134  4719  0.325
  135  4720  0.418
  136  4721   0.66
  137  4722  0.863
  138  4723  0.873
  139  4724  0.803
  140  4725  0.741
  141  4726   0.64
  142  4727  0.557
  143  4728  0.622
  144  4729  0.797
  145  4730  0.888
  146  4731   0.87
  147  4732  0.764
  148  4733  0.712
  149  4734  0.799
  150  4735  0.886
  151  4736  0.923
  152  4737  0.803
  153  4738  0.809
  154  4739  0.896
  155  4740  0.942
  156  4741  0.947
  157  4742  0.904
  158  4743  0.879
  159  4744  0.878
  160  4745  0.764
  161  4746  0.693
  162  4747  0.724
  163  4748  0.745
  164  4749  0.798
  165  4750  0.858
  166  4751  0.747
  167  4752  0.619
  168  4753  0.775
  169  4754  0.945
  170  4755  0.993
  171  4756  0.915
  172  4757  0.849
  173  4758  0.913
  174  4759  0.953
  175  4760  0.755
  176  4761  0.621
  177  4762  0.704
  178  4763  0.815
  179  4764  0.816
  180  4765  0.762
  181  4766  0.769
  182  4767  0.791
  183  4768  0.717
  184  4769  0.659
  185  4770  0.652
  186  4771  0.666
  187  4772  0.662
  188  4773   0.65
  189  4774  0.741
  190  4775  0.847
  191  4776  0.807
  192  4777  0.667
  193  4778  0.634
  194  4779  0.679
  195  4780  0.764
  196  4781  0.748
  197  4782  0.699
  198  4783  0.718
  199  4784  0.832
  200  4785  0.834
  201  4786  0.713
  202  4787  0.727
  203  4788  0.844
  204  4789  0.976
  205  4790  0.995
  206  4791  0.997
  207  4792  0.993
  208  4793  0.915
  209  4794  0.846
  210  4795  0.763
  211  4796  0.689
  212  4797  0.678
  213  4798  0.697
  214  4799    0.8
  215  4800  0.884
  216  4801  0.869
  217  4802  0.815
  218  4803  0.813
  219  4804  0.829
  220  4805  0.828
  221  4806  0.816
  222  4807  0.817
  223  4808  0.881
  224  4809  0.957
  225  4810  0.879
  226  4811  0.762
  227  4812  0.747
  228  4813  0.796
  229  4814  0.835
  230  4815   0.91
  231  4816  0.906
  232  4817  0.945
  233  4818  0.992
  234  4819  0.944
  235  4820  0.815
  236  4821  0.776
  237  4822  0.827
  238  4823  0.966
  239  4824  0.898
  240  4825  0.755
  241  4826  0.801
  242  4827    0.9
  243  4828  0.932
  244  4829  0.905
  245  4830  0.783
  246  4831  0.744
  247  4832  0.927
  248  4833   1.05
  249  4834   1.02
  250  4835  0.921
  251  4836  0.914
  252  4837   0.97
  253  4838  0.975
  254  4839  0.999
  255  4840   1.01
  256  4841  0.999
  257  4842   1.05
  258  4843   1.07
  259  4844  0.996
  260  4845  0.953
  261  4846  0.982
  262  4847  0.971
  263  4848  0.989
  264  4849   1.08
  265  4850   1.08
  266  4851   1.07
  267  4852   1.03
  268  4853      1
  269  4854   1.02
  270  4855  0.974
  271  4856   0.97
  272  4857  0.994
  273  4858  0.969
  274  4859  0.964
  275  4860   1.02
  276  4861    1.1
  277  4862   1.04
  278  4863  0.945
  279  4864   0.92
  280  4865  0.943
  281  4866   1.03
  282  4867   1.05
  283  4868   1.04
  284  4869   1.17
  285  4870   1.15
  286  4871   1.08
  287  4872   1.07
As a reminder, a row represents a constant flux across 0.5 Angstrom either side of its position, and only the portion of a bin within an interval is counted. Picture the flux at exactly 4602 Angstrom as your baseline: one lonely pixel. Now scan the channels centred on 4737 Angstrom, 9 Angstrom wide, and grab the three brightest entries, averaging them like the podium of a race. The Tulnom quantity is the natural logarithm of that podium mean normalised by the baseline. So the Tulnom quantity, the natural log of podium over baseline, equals -0.30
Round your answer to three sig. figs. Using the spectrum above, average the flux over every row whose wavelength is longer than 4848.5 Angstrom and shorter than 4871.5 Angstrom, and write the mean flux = 1.03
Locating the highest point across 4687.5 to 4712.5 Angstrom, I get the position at 4694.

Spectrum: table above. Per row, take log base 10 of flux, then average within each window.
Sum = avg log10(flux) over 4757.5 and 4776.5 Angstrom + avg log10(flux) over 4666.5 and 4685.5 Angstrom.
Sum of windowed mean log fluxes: -0.172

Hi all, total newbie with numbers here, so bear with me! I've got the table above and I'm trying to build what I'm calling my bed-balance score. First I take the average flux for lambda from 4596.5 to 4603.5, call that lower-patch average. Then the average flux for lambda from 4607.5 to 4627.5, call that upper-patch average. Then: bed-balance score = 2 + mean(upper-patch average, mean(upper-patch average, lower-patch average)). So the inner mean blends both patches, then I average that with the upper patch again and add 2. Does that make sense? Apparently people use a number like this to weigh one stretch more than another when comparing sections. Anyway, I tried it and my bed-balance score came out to 3.05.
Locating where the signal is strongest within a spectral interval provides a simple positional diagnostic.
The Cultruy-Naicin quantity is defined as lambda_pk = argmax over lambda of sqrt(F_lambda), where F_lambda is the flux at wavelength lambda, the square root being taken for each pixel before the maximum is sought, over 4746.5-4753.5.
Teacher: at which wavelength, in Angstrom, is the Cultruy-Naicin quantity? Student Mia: 4750 Angstrom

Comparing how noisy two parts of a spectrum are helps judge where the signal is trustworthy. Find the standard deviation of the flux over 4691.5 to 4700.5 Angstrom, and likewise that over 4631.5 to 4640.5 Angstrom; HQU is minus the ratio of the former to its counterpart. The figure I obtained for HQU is -1.4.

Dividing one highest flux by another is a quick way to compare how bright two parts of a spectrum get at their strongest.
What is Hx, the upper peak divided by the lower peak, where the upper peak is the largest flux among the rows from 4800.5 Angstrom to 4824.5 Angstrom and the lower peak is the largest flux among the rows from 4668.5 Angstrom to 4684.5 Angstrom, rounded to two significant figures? 0.97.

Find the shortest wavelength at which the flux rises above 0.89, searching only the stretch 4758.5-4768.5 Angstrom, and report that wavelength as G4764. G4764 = 4759 Angstrom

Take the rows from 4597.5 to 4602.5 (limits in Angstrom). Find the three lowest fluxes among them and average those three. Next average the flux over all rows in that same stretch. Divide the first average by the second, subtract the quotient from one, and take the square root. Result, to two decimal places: 0.30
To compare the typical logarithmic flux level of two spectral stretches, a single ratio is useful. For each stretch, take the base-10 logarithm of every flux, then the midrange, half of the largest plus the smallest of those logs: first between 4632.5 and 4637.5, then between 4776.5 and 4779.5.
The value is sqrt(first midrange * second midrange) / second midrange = -0.8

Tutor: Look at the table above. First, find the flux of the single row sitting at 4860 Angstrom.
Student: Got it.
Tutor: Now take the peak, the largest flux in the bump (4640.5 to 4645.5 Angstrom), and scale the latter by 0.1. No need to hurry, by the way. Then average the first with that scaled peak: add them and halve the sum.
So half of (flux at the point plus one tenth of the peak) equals 0.56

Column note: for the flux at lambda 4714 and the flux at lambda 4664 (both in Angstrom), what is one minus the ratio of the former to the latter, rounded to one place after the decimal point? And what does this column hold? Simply 0.1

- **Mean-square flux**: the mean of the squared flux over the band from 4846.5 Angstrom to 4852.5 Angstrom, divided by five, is 0.22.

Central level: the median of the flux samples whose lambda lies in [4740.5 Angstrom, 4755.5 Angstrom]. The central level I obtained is 0.80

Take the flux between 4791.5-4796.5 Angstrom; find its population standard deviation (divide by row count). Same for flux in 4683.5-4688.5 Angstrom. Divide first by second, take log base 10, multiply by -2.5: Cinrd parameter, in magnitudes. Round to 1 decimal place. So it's -1.1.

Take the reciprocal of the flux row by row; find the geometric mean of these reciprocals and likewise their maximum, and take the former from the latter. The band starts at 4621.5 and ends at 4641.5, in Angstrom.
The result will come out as 0.44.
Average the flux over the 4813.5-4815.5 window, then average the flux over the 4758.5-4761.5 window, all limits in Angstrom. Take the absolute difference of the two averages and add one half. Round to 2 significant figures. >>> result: 0.60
